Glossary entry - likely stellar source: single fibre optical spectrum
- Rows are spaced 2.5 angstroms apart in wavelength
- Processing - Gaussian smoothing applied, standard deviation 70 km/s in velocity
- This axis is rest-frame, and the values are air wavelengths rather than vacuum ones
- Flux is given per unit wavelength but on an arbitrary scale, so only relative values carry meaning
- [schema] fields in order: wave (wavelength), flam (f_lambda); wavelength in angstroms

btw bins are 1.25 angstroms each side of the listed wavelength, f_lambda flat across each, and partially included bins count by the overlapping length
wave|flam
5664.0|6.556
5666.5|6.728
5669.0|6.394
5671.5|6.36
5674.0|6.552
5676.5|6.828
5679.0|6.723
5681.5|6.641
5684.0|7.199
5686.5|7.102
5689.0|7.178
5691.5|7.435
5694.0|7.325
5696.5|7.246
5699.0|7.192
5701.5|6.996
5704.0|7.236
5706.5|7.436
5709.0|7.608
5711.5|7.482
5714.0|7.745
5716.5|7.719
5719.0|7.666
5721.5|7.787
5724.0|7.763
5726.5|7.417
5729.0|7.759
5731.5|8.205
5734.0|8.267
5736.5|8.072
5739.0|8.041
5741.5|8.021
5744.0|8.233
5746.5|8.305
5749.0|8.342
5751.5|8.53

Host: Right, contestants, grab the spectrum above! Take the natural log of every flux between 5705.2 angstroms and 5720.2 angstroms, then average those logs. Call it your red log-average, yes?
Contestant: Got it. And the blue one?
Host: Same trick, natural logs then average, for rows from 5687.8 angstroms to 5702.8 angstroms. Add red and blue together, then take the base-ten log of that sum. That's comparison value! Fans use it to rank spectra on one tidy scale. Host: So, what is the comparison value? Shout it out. 0.603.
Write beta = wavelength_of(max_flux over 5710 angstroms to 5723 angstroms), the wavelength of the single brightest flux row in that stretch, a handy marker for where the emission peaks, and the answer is 5721.5 angstroms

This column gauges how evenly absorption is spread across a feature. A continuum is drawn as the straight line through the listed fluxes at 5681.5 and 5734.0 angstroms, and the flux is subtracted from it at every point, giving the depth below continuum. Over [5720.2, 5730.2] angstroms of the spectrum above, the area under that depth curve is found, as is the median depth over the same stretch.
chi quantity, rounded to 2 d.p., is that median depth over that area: 0.09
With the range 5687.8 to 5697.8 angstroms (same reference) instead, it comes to 0.10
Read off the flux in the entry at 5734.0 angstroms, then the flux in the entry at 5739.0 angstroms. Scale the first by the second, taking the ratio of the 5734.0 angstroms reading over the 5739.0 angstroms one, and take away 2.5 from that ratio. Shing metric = -1.47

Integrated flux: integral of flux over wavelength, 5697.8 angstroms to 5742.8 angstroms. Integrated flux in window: 346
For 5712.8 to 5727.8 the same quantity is 115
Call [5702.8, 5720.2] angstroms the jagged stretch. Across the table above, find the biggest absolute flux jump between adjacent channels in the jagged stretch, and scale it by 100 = 26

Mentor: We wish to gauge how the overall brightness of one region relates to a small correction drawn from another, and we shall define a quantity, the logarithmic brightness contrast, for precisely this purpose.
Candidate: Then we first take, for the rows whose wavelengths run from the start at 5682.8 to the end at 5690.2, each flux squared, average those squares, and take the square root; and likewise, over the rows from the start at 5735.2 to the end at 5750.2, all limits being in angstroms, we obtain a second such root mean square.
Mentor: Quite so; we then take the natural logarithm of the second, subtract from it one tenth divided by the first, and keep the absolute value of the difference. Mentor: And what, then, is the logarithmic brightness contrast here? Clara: 2.087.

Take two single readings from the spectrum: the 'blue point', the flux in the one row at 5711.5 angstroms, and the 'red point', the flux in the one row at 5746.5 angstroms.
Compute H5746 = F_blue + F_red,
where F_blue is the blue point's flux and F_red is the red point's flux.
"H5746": 15.8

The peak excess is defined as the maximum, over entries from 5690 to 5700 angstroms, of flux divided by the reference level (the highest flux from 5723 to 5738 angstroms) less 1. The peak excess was -0.10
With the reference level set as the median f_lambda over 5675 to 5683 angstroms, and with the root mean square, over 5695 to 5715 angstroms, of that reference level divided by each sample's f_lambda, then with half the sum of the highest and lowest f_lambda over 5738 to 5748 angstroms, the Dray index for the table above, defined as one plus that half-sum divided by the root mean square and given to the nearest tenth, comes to 9.9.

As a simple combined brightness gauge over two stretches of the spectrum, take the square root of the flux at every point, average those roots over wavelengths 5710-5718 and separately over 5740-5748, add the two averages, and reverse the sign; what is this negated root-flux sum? -5.63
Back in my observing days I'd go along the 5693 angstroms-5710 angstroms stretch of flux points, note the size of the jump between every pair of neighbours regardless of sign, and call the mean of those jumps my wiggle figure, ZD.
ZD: 0.16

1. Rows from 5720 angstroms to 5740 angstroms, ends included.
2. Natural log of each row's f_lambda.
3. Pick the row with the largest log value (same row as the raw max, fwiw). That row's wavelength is 5734.0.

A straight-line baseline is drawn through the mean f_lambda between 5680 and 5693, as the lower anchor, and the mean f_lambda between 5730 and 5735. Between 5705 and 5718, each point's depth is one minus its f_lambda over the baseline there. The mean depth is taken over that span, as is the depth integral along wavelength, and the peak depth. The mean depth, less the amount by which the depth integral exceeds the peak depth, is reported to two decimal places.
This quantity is -0.15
